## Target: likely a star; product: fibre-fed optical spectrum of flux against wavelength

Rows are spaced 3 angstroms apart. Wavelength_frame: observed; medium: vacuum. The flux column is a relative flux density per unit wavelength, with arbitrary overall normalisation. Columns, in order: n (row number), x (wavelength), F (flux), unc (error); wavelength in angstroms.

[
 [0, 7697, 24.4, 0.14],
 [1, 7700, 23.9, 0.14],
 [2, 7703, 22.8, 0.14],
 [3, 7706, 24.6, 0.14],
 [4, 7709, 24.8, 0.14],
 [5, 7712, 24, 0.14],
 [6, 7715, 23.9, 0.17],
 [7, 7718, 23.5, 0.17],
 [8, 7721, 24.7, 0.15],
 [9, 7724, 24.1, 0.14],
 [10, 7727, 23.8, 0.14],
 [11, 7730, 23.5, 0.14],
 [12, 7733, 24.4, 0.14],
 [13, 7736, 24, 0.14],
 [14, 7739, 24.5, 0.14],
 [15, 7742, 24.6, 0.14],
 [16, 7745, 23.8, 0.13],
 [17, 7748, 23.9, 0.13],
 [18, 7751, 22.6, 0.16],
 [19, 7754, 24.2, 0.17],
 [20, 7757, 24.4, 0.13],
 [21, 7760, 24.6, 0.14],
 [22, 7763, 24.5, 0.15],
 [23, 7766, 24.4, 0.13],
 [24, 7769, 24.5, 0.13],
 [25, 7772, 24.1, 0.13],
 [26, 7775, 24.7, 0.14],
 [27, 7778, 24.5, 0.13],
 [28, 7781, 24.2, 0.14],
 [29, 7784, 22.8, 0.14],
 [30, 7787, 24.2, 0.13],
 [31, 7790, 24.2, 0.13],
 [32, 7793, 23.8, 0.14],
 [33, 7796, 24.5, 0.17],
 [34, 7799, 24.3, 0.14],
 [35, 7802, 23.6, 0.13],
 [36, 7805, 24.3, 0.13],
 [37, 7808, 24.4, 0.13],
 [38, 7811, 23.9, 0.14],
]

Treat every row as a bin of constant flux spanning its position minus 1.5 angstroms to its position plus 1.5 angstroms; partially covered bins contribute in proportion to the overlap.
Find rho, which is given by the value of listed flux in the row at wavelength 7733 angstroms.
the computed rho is 24.4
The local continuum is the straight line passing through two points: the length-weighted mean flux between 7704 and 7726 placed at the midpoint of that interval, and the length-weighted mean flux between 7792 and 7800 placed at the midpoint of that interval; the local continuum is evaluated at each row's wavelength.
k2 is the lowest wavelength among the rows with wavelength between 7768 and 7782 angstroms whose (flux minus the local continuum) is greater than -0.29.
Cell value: 7769 angstroms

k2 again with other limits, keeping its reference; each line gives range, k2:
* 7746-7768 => 7754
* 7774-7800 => 7775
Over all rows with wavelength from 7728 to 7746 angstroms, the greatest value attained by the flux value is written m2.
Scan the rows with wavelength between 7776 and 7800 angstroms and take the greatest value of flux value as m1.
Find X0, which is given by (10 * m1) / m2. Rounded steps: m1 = 24.5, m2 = 24.6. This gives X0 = 9.96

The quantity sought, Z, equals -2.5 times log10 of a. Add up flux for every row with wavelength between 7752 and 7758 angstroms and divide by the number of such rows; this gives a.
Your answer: -3.464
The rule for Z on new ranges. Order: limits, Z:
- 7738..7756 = -3.448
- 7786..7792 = -3.460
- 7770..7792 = -3.455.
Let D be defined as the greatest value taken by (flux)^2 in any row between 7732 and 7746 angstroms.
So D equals 605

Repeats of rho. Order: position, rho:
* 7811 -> 23.9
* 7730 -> 23.5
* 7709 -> 24.8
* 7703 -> 22.8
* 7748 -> 23.9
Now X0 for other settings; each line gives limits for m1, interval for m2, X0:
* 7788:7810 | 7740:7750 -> 9.96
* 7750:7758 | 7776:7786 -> 9.96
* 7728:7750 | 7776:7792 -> 10.04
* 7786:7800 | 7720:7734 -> 9.92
